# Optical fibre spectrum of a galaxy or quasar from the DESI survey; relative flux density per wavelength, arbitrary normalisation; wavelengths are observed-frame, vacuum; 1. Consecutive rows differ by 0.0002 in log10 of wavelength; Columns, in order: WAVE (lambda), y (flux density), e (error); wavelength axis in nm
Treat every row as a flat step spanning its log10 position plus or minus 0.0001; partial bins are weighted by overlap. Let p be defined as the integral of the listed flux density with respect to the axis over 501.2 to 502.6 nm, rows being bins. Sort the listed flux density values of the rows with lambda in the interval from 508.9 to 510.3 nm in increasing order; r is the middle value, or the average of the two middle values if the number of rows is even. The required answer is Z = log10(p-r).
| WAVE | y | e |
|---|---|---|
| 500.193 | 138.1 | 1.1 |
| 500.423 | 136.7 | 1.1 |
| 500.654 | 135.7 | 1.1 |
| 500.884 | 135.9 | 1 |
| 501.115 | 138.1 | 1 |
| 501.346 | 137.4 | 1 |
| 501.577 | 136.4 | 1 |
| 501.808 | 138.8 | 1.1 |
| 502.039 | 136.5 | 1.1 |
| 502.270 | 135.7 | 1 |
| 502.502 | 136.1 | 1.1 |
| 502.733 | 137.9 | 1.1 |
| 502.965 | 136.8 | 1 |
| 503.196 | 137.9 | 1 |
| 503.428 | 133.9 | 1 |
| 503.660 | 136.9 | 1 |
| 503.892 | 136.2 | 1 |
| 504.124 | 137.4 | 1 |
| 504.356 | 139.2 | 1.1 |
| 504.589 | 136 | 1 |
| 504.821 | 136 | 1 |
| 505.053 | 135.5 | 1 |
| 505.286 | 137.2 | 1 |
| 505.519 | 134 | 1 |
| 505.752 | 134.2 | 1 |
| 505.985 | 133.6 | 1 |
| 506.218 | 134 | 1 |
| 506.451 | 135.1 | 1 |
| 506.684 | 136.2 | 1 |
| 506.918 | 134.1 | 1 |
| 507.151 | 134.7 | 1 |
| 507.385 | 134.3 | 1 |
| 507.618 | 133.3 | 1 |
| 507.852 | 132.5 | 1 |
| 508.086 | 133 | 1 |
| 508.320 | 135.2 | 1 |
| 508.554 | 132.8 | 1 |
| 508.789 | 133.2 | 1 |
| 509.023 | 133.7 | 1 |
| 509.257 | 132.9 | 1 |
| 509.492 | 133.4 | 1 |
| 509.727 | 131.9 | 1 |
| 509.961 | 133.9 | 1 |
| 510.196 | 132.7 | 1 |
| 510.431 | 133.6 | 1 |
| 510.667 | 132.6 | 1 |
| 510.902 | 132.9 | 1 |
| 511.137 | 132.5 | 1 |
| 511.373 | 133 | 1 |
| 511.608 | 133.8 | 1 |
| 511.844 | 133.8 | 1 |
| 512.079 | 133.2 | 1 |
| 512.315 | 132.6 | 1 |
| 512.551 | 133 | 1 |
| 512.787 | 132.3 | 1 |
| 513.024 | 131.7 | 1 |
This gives 1.77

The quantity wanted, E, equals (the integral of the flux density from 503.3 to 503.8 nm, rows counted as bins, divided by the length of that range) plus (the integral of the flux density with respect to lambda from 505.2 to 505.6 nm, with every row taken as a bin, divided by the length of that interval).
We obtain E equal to 271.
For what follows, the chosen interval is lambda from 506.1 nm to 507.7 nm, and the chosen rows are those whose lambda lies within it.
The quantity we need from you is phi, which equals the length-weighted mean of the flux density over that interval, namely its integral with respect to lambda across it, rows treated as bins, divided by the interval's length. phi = 135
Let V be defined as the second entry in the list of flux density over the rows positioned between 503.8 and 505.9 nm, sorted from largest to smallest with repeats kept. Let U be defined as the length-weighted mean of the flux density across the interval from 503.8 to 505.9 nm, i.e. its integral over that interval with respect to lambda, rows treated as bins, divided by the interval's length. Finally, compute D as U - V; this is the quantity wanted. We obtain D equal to -1.26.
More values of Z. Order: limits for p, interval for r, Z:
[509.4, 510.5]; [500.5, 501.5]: 0.99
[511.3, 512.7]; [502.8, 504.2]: 1.70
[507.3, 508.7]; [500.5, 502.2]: 1.70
